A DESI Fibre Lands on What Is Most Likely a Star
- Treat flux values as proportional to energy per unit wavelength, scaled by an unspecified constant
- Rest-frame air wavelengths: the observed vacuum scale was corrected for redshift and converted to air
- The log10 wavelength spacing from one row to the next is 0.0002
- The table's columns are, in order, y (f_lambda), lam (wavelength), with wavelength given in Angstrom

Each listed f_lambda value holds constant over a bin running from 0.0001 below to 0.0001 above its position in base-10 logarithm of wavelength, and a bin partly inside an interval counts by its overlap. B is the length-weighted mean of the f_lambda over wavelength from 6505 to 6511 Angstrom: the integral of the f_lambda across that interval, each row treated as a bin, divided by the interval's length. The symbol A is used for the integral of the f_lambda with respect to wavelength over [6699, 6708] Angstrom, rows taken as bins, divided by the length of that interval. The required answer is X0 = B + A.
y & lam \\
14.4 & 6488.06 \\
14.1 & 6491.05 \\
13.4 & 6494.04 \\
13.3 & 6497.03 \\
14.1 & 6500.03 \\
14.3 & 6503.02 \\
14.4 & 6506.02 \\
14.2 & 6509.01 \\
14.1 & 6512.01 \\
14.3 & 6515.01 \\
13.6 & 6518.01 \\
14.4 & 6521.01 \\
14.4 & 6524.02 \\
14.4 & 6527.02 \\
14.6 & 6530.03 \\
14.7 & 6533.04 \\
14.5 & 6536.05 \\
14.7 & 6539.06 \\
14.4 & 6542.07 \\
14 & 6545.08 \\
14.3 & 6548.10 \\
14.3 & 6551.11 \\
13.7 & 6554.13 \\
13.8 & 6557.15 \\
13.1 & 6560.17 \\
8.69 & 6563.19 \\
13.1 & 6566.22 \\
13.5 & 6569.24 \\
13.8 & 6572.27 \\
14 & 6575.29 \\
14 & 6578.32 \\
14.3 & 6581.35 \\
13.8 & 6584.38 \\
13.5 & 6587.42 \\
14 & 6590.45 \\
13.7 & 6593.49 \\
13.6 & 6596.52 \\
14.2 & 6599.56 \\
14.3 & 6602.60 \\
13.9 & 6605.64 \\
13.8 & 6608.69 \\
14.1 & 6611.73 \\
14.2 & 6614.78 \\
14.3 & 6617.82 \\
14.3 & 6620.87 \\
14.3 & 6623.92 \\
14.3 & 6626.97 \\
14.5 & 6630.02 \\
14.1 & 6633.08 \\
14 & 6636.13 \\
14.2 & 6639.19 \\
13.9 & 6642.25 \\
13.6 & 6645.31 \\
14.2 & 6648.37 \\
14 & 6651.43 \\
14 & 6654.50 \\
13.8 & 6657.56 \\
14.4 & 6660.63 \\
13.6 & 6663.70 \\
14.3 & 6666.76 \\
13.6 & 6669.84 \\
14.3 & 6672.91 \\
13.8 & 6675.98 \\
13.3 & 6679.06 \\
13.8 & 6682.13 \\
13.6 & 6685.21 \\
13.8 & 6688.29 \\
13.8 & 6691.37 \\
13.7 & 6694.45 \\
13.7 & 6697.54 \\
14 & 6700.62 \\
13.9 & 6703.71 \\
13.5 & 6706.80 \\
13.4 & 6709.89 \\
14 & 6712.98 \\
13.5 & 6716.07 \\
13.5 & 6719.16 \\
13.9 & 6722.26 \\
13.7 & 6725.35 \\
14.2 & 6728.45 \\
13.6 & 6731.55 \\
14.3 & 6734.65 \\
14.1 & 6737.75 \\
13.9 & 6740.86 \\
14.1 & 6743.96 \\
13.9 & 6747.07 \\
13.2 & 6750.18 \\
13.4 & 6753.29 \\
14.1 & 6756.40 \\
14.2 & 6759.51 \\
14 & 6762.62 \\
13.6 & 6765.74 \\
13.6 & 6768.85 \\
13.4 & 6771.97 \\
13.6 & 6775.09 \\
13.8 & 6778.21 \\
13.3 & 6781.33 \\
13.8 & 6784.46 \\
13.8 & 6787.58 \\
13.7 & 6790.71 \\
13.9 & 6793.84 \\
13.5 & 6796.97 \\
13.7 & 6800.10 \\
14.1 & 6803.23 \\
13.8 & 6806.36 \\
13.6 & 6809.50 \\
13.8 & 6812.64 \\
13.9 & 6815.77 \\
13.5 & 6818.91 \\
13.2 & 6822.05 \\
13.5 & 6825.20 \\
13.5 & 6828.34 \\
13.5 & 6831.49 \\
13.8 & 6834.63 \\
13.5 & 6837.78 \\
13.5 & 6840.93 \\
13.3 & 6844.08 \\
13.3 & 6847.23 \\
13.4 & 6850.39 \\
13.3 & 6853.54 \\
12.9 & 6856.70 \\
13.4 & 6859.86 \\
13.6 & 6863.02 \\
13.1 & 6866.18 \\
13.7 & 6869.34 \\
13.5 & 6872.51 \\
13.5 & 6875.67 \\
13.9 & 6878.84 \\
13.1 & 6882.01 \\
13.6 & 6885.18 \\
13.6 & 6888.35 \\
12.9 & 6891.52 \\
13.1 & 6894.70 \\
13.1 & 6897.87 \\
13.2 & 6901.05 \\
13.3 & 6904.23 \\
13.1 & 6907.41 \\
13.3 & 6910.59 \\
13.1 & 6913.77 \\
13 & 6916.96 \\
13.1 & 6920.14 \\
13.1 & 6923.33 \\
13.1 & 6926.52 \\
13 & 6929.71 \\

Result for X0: 28.1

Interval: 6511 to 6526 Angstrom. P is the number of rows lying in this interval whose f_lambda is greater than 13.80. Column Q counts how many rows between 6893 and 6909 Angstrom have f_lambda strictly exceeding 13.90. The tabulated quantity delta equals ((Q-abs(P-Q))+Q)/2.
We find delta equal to -2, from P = 4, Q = 0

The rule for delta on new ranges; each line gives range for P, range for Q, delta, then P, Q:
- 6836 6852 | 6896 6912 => 0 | 0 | 0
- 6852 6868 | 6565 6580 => 1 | 0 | 2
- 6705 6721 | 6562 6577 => 1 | 1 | 1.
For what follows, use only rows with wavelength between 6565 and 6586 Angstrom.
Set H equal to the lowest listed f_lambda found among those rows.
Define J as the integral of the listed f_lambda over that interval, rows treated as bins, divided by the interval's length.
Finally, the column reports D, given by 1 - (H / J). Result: 0.050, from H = 13.1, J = 13.8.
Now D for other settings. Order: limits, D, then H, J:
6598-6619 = 0.022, 13.8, 14.1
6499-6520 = 0.039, 13.6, 14.2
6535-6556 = 0.039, 13.7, 14.3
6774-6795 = 0.029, 13.3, 13.7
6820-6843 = 0.022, 13.2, 13.5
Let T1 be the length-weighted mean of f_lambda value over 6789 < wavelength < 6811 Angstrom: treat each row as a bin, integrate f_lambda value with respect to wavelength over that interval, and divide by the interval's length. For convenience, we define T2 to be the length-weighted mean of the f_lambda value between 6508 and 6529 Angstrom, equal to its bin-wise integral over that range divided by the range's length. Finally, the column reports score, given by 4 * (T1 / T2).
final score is 3.87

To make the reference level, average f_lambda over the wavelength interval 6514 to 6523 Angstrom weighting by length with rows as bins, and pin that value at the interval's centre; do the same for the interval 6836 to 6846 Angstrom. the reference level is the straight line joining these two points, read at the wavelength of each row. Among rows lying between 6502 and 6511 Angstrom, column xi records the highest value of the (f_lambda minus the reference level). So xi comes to 0.3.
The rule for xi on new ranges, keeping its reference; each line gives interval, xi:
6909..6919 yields 0.0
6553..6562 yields -0.2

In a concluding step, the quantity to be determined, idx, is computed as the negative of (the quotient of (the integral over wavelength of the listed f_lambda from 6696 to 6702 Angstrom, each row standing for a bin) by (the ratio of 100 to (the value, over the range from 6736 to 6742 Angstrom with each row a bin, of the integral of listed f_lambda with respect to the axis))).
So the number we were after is -70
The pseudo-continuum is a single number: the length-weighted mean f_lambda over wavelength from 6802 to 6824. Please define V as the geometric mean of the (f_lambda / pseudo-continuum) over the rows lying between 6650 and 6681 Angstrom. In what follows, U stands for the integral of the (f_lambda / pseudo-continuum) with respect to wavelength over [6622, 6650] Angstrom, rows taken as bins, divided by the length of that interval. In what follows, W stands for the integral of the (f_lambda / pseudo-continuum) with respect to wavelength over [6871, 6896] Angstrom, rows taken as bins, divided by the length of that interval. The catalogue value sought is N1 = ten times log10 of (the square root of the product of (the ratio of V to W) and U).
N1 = 0.15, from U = 1.03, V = 1.02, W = 0.98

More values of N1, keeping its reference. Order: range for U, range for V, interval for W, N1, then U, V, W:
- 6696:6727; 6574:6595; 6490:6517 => -0.01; 1.00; 1.02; 1.02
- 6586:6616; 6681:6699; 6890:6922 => 0.14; 1.02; 1.00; 0.96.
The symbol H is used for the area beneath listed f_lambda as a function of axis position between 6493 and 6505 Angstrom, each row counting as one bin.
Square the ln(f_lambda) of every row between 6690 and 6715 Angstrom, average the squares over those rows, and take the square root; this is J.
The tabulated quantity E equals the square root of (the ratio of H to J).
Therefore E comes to 8.0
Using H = 166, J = 2.62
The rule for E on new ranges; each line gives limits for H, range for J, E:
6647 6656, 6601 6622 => 6.9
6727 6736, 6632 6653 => 6.9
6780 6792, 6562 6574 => 8.1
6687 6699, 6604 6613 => 7.9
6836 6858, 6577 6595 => 10.6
